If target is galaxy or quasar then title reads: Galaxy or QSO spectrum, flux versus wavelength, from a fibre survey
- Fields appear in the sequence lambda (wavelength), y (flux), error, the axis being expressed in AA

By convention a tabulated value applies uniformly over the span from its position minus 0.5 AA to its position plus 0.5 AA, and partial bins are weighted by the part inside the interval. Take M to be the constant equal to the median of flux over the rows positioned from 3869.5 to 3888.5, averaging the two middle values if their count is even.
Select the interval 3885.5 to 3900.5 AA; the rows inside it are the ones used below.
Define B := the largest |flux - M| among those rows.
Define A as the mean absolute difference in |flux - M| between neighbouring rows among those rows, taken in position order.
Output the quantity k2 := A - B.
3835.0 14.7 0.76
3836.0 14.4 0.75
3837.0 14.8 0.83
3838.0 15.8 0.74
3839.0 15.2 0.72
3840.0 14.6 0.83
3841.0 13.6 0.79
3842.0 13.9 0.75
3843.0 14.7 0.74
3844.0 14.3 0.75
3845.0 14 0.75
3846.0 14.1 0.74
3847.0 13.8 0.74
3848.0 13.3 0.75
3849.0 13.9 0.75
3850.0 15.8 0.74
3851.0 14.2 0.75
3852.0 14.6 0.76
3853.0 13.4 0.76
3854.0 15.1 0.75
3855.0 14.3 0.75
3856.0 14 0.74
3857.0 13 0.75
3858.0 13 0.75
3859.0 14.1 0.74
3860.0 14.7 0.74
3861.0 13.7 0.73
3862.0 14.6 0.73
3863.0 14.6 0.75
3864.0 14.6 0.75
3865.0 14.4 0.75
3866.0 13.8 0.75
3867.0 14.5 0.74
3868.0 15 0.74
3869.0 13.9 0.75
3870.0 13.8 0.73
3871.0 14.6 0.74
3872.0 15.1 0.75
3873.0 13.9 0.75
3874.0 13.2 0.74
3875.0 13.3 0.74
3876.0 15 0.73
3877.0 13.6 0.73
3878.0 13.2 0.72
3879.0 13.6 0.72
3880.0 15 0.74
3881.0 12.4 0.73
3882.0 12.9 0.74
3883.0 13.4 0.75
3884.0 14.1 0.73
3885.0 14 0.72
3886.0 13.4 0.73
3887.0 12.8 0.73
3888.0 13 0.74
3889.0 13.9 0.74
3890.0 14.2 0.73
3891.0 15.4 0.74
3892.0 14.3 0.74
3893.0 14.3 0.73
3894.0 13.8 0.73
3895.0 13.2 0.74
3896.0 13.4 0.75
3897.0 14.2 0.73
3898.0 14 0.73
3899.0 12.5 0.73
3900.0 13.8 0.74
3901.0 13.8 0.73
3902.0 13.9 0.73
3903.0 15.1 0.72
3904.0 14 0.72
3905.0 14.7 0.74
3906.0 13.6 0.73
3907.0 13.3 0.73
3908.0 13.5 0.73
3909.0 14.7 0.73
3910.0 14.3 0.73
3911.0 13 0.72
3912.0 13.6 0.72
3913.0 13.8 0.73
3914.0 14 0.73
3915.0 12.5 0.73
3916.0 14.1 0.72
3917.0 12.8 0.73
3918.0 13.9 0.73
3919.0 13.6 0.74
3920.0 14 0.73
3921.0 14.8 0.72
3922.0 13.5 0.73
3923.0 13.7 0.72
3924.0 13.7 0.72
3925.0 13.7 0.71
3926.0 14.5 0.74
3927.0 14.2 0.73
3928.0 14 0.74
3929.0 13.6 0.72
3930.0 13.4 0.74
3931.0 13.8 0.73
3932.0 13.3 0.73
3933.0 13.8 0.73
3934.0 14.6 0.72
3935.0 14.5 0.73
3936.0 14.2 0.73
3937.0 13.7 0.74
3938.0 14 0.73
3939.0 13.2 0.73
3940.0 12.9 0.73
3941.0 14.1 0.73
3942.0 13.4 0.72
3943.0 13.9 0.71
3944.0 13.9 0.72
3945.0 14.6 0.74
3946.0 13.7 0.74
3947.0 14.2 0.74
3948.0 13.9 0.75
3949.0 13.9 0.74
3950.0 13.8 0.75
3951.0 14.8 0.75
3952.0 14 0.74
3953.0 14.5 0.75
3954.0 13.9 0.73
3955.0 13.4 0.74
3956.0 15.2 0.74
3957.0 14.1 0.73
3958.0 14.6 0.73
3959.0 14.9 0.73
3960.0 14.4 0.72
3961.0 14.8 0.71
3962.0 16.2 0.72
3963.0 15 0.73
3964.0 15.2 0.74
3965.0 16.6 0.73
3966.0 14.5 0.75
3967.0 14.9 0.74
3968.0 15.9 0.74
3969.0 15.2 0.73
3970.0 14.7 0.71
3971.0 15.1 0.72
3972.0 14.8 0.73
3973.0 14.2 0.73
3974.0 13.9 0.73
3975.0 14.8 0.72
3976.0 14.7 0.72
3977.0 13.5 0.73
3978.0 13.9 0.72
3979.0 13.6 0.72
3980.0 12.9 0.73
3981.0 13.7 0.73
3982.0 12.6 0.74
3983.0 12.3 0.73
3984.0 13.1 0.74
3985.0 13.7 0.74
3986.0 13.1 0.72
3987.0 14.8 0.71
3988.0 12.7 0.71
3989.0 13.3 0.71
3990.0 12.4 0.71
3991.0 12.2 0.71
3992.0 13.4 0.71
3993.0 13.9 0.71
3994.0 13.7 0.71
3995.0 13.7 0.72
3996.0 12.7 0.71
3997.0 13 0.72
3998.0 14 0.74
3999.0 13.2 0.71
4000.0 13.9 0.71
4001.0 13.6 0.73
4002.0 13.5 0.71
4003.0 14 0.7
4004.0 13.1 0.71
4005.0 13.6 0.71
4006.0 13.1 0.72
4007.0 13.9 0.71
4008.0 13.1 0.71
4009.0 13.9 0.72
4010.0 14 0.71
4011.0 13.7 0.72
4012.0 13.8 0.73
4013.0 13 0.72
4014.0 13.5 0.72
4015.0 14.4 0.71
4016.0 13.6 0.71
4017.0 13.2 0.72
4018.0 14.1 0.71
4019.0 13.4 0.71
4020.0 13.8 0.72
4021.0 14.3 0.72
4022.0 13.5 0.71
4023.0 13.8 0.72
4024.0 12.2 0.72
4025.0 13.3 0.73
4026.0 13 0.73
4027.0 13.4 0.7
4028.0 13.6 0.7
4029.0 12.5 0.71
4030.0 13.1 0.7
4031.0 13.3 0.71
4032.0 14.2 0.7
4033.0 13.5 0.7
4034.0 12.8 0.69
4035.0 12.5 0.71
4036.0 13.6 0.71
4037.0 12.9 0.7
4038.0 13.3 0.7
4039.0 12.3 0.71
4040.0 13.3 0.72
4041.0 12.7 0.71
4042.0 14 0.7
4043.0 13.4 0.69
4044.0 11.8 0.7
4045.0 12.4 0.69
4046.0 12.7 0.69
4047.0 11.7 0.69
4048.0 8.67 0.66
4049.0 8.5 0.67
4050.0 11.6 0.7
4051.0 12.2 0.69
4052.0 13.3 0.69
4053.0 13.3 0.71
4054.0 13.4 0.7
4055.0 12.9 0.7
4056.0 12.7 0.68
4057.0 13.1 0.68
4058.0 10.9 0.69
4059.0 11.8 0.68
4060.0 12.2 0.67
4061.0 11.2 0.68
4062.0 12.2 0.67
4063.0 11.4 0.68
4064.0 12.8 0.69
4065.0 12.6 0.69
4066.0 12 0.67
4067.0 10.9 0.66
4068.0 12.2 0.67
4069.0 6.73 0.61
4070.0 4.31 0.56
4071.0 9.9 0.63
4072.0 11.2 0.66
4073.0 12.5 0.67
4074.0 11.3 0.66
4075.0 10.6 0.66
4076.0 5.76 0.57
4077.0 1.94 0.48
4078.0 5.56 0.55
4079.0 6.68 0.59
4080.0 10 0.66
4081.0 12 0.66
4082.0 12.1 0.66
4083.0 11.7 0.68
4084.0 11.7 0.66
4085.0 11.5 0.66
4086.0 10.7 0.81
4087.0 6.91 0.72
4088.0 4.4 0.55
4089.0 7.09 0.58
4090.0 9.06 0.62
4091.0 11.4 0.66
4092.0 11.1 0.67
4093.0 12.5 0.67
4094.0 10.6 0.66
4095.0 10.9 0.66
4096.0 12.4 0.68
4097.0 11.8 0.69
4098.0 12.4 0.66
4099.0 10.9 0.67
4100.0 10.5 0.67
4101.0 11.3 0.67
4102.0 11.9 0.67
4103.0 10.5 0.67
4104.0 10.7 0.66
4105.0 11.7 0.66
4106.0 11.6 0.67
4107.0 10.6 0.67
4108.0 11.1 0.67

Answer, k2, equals -1.3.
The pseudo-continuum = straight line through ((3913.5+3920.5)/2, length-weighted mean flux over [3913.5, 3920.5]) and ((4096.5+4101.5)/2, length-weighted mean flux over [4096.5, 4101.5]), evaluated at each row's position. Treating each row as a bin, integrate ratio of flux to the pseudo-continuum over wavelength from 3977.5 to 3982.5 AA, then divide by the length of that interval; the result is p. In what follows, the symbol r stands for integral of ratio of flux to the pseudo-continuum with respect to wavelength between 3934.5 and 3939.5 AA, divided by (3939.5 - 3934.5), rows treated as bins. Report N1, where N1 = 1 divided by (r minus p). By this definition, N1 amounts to 302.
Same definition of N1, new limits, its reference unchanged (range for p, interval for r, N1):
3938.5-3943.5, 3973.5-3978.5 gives 12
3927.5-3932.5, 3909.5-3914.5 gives -138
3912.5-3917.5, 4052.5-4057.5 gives 9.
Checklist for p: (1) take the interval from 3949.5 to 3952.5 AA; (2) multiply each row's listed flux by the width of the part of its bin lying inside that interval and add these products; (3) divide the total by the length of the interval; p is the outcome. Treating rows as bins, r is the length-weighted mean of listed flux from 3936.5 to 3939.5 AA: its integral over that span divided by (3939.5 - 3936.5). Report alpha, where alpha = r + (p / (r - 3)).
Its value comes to 15.0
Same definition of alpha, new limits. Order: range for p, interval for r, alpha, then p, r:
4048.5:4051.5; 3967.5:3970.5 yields 16.1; 10.8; 15.3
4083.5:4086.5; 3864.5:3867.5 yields 15.2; 11.3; 14.2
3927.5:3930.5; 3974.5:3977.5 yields 15.5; 13.7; 14.3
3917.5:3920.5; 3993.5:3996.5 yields 14.7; 13.8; 13.4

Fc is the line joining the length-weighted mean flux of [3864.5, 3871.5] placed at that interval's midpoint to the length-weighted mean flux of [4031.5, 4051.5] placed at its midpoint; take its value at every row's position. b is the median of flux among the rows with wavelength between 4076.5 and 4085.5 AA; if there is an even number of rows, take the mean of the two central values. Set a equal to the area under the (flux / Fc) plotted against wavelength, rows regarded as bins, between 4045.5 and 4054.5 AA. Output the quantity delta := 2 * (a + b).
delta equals 40.1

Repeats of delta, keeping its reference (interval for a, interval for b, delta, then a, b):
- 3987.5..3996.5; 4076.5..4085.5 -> 41.2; 9.1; 11.5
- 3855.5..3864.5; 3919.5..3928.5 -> 45.6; 8.8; 14.0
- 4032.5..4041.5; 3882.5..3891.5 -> 46.6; 9.4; 13.9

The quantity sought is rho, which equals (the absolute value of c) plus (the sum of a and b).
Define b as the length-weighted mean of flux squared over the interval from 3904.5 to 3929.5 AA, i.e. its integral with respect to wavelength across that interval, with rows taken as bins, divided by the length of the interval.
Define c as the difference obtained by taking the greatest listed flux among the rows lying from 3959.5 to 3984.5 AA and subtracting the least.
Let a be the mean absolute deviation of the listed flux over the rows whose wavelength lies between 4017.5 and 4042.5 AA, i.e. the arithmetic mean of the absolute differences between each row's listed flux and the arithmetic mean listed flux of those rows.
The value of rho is 196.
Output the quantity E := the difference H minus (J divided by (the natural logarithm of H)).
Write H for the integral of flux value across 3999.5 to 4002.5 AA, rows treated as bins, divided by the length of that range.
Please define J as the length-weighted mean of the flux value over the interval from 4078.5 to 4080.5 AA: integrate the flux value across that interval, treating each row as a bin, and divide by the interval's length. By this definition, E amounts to 10.5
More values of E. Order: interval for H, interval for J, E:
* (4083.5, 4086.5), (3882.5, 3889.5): 5.7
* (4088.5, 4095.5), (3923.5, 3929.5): 4.4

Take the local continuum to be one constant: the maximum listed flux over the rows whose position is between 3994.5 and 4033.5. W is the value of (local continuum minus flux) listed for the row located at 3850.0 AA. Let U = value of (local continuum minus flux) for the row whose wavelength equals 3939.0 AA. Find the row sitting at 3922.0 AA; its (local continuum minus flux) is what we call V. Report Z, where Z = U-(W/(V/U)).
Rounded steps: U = 1.2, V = 0.9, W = -1.4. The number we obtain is 3.1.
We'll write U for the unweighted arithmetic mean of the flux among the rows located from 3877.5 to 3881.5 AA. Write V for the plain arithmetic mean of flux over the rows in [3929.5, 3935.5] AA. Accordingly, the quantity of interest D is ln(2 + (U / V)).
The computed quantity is 1.090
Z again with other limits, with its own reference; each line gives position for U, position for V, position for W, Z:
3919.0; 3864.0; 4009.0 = 2.8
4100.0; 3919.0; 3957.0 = 2.4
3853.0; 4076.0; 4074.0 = 0.6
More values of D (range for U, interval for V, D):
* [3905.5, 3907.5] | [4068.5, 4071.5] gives 1.368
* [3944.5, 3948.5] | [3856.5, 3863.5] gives 1.102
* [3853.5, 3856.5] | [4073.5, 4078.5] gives 1.401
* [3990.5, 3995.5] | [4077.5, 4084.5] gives 1.207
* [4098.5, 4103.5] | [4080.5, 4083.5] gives 1.073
